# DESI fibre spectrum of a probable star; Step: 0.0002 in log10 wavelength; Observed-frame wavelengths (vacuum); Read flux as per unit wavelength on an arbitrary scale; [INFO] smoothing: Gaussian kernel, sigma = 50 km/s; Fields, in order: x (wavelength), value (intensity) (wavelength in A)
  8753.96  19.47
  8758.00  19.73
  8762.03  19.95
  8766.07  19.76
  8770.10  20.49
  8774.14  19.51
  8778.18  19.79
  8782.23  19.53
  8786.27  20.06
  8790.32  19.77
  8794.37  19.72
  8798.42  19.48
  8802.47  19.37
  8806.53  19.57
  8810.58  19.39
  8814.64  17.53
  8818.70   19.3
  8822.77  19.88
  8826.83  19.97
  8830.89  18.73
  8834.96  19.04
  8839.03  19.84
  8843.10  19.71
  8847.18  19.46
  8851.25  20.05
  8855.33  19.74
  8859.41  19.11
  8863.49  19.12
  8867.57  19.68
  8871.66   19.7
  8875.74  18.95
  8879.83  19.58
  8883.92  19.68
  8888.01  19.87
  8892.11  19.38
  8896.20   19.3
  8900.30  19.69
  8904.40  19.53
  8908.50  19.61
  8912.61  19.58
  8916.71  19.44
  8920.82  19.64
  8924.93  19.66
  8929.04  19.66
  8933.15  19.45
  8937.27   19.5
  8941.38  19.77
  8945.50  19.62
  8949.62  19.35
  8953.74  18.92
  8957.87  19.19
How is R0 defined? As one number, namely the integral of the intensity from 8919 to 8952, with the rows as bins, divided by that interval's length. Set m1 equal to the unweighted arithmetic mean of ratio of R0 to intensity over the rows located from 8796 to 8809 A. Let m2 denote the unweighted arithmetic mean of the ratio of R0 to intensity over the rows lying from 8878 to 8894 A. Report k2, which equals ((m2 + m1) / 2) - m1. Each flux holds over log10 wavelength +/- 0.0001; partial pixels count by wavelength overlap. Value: -0.0039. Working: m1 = 1.005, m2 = 0.998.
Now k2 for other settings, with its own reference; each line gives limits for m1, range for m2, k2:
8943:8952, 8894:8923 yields -0.0015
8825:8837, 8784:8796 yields -0.0158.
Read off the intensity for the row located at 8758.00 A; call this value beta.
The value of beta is 19.73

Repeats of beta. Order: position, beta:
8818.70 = 19.3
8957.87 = 19.19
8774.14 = 19.51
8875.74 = 18.95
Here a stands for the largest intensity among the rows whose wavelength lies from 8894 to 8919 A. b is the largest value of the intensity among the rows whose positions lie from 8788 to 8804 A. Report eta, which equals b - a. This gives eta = 0.08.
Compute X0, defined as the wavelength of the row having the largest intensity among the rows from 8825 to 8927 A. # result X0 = 8851.25 A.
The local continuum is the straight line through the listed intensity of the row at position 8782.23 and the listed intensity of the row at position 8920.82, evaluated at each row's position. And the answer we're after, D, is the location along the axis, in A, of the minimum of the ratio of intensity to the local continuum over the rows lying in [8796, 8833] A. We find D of 8814.64 A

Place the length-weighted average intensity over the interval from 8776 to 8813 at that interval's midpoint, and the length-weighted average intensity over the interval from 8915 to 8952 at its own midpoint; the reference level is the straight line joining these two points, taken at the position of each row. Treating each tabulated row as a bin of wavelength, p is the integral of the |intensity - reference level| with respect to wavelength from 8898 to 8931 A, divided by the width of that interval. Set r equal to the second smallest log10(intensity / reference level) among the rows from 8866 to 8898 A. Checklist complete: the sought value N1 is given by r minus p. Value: -0.08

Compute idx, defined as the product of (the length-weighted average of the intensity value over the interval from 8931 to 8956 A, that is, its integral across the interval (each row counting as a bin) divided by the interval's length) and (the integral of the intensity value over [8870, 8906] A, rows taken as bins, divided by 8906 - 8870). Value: 379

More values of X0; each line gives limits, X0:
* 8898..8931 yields 8900.30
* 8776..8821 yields 8786.27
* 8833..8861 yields 8851.25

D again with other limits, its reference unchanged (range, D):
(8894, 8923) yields 8896.20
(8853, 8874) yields 8859.41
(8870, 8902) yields 8875.74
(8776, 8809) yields 8802.47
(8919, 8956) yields 8953.74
